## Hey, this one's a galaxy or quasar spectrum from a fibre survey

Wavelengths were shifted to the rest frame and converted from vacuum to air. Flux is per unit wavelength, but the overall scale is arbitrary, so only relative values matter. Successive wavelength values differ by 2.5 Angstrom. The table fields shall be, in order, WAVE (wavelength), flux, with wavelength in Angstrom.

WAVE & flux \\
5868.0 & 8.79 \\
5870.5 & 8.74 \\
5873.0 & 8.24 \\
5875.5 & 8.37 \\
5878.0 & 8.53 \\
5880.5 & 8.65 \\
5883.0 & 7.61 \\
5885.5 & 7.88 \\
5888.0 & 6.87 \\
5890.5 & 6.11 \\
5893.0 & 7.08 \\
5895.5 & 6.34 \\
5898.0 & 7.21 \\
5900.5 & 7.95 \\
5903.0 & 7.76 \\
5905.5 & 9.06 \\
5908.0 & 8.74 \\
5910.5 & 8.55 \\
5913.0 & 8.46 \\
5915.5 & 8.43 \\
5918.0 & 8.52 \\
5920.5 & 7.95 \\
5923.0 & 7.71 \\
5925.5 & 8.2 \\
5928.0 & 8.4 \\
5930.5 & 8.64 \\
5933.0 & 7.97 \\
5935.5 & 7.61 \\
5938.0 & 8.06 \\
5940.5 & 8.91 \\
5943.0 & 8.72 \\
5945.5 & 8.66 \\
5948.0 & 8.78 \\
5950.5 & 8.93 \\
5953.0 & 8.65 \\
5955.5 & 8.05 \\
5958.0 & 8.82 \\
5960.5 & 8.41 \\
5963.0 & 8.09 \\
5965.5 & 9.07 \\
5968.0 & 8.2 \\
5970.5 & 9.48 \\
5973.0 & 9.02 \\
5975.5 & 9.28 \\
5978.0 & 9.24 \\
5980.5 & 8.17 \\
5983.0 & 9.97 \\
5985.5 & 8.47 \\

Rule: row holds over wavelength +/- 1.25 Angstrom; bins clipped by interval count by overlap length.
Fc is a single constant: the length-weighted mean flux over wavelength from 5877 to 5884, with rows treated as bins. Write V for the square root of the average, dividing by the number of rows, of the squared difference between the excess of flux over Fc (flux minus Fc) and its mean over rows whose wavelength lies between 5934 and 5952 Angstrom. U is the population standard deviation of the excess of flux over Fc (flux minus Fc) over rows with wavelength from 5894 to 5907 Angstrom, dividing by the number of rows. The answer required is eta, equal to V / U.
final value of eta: 0.52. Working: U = 0.89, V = 0.46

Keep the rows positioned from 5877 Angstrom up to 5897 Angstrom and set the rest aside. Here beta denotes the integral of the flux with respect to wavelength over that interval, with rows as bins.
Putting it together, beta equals 147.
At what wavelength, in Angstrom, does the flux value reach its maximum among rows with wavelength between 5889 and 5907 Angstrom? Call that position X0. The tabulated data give 5905.5 Angstrom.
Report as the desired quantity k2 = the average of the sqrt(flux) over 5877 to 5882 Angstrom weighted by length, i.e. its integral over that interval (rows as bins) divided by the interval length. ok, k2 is 2.92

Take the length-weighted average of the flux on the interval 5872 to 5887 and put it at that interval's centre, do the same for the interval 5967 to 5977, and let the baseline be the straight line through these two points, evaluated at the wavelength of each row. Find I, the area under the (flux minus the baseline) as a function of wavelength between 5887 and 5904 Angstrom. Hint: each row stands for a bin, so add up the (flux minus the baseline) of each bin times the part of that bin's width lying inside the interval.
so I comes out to -22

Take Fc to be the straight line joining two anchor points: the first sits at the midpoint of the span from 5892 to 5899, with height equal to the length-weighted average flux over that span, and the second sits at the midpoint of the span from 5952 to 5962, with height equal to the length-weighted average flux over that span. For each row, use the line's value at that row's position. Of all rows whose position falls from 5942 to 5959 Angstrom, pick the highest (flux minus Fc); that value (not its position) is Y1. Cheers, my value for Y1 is 0.6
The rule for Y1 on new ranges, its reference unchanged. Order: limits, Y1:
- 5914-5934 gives 1.1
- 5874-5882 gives 2.2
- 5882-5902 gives 1.3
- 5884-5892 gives 1.3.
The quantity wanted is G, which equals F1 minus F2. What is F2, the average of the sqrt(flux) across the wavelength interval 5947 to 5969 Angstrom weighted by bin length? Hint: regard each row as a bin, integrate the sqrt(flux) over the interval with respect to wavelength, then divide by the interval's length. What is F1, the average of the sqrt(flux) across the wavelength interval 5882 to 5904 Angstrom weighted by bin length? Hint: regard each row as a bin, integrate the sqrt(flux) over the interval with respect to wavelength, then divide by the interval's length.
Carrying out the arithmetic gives -0.25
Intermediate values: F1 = 2.68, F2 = 2.92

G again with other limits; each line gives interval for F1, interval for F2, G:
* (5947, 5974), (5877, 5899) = 0.24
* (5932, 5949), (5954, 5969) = -0.01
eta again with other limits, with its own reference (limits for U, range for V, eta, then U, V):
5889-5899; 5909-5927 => 0.64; 0.47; 0.30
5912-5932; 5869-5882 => 0.62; 0.29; 0.18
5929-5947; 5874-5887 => 0.89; 0.45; 0.40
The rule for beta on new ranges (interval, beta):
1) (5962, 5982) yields 177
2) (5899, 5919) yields 168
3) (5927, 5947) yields 168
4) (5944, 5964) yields 171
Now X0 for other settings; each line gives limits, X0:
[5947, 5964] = 5950.5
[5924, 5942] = 5940.5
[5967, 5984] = 5983.0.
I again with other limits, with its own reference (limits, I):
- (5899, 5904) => -3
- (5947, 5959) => -3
